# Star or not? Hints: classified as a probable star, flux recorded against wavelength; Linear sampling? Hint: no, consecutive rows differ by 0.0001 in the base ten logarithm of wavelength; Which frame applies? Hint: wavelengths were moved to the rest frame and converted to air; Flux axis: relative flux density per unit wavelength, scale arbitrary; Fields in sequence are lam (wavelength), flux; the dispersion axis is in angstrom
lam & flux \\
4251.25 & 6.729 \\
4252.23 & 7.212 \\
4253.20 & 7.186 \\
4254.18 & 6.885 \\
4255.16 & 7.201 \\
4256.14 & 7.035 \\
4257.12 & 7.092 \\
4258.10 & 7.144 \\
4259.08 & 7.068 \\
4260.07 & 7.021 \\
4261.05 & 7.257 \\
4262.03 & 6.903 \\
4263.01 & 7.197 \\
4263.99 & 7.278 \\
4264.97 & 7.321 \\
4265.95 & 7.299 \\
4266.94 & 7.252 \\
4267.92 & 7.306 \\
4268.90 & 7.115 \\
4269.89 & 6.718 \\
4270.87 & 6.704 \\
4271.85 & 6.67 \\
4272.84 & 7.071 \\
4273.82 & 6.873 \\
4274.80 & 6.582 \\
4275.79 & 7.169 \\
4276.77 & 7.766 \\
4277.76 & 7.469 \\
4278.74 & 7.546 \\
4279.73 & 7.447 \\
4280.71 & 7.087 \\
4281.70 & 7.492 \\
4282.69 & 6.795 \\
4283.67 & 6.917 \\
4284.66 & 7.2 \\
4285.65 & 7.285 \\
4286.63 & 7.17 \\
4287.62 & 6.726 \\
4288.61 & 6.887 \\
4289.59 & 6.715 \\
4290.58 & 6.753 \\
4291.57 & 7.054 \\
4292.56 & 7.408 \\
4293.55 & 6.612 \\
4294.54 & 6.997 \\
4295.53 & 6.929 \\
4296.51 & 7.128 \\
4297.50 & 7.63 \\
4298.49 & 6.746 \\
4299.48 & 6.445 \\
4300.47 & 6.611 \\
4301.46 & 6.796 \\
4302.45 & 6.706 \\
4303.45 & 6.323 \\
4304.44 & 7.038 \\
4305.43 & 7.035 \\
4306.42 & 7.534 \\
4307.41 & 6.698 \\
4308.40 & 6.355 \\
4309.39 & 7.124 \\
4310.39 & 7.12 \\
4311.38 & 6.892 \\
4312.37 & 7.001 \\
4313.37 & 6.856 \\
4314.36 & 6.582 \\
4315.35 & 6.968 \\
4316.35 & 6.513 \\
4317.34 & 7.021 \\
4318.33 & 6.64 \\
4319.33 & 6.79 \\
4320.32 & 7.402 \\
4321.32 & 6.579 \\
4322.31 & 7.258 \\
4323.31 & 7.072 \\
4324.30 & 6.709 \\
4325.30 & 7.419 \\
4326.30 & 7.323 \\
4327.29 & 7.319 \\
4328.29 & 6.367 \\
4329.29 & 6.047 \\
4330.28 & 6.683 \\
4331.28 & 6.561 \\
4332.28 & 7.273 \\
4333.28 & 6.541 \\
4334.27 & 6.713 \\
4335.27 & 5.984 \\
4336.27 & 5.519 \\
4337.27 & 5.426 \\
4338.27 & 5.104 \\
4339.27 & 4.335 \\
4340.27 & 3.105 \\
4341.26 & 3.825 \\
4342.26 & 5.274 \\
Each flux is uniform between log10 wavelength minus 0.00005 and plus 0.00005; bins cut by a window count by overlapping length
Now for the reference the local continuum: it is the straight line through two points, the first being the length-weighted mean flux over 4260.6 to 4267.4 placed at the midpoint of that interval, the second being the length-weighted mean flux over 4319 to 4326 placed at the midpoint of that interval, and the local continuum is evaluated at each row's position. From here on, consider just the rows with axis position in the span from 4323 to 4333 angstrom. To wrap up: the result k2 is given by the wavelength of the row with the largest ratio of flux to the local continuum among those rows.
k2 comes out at 4325.30 angstrom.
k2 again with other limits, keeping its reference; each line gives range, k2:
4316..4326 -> 4325.30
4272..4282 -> 4276.77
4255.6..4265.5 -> 4264.97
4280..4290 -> 4281.70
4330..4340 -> 4332.28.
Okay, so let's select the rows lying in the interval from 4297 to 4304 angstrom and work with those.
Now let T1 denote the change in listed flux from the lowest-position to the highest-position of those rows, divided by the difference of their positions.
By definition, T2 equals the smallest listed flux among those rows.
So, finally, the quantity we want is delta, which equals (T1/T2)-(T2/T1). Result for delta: 29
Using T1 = -0.22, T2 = 6.323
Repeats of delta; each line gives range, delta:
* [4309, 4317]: 74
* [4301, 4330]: 225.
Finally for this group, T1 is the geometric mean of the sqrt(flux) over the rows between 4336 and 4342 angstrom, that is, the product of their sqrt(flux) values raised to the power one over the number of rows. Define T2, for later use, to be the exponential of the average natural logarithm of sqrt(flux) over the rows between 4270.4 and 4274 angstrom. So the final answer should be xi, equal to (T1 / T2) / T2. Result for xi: 0.309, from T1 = 2.11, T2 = 2.61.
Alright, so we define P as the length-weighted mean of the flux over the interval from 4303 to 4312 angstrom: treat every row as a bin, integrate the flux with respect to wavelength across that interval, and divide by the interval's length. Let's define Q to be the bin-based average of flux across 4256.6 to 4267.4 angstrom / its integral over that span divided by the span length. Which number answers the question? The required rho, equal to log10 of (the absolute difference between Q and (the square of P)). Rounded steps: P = 6.91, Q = 7.16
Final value 1.61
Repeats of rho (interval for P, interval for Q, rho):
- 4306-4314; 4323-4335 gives 1.62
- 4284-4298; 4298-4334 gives 1.63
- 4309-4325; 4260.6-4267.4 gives 1.61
